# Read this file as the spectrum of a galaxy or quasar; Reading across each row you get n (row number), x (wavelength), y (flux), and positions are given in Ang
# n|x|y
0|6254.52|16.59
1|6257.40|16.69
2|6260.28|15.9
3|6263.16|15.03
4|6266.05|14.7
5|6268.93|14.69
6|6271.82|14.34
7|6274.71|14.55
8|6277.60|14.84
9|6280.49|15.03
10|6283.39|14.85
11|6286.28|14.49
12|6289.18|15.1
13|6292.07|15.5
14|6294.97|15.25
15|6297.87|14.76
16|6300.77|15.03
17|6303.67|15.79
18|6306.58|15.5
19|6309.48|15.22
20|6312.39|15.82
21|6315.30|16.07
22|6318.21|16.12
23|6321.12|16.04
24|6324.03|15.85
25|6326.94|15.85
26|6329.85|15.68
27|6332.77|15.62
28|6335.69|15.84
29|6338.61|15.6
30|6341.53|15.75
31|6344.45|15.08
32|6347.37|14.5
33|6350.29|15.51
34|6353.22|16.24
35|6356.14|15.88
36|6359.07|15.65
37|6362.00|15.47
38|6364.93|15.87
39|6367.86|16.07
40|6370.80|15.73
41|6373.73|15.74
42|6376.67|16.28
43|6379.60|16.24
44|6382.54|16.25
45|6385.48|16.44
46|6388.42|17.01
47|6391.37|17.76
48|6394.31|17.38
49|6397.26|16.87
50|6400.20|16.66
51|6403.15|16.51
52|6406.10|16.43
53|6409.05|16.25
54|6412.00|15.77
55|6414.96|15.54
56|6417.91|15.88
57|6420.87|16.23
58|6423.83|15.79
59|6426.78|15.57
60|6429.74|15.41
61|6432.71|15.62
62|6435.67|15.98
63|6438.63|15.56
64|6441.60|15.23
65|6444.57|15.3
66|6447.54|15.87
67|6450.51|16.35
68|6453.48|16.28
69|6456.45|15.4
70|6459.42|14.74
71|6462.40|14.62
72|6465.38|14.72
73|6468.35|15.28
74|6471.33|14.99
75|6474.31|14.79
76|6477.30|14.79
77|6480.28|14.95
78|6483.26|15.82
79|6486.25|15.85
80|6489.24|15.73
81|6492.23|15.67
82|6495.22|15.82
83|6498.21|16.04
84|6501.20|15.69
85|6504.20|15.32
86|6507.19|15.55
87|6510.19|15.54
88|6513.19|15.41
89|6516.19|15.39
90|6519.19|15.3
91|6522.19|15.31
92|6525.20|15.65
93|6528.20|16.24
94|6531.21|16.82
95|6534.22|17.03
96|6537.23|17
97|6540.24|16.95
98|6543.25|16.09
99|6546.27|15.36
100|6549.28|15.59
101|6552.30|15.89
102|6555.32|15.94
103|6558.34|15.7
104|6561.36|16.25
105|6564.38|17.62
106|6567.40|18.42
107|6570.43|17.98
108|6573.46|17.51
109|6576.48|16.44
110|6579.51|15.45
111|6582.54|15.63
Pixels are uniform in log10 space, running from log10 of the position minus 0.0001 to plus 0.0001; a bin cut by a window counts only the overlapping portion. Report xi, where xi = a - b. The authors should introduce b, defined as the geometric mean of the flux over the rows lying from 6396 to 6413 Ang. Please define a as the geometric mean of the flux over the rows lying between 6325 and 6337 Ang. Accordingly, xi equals -0.7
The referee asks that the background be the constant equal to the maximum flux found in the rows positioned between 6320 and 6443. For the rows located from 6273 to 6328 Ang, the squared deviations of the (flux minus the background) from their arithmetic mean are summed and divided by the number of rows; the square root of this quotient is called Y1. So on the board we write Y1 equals 0.52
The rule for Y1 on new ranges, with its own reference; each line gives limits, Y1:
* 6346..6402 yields 0.73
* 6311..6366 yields 0.38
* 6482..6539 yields 0.53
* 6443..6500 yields 0.55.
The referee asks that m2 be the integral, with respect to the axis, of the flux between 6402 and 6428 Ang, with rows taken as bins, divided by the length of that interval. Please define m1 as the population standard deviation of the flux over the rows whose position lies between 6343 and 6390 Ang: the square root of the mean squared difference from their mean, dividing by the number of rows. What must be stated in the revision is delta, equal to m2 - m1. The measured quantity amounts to 15.4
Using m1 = 0.6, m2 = 16.0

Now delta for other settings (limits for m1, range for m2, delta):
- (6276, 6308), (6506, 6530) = 15.2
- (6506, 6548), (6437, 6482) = 14.6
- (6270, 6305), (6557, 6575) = 16.9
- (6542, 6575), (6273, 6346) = 14.4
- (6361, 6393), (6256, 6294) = 14.4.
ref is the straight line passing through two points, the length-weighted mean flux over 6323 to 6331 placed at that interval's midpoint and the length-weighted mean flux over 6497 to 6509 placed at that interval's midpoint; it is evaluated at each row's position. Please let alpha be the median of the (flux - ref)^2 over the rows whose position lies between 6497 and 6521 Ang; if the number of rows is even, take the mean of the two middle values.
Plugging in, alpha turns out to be 0.05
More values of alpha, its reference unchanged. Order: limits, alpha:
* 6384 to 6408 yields 1.06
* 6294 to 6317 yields 0.23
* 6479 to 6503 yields 0.03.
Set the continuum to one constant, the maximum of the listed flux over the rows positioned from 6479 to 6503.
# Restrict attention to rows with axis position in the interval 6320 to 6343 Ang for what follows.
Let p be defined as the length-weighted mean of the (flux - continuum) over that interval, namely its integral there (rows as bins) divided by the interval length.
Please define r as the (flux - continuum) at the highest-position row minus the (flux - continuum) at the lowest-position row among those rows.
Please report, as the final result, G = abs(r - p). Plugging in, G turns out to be 0.02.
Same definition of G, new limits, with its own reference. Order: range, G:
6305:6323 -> 0.78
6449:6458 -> 0.91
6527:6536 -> 0.11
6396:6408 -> 1.00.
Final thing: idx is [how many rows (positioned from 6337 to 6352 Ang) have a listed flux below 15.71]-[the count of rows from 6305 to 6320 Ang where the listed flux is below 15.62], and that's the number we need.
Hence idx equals 2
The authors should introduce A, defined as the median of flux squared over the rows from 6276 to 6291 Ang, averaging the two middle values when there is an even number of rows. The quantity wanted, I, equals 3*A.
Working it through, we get 662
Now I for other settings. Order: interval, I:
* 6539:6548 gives 777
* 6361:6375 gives 743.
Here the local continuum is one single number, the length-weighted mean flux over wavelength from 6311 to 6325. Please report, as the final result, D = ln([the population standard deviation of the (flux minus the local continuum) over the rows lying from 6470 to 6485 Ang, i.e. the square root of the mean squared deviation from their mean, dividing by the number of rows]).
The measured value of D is -1.0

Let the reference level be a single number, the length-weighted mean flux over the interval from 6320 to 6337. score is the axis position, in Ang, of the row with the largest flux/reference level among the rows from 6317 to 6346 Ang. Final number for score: 6318.21 Ang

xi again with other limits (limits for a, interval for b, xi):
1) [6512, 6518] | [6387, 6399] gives -1.9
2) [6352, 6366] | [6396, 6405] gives -0.9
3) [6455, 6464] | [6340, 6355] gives -0.5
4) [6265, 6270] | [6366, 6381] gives -1.3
